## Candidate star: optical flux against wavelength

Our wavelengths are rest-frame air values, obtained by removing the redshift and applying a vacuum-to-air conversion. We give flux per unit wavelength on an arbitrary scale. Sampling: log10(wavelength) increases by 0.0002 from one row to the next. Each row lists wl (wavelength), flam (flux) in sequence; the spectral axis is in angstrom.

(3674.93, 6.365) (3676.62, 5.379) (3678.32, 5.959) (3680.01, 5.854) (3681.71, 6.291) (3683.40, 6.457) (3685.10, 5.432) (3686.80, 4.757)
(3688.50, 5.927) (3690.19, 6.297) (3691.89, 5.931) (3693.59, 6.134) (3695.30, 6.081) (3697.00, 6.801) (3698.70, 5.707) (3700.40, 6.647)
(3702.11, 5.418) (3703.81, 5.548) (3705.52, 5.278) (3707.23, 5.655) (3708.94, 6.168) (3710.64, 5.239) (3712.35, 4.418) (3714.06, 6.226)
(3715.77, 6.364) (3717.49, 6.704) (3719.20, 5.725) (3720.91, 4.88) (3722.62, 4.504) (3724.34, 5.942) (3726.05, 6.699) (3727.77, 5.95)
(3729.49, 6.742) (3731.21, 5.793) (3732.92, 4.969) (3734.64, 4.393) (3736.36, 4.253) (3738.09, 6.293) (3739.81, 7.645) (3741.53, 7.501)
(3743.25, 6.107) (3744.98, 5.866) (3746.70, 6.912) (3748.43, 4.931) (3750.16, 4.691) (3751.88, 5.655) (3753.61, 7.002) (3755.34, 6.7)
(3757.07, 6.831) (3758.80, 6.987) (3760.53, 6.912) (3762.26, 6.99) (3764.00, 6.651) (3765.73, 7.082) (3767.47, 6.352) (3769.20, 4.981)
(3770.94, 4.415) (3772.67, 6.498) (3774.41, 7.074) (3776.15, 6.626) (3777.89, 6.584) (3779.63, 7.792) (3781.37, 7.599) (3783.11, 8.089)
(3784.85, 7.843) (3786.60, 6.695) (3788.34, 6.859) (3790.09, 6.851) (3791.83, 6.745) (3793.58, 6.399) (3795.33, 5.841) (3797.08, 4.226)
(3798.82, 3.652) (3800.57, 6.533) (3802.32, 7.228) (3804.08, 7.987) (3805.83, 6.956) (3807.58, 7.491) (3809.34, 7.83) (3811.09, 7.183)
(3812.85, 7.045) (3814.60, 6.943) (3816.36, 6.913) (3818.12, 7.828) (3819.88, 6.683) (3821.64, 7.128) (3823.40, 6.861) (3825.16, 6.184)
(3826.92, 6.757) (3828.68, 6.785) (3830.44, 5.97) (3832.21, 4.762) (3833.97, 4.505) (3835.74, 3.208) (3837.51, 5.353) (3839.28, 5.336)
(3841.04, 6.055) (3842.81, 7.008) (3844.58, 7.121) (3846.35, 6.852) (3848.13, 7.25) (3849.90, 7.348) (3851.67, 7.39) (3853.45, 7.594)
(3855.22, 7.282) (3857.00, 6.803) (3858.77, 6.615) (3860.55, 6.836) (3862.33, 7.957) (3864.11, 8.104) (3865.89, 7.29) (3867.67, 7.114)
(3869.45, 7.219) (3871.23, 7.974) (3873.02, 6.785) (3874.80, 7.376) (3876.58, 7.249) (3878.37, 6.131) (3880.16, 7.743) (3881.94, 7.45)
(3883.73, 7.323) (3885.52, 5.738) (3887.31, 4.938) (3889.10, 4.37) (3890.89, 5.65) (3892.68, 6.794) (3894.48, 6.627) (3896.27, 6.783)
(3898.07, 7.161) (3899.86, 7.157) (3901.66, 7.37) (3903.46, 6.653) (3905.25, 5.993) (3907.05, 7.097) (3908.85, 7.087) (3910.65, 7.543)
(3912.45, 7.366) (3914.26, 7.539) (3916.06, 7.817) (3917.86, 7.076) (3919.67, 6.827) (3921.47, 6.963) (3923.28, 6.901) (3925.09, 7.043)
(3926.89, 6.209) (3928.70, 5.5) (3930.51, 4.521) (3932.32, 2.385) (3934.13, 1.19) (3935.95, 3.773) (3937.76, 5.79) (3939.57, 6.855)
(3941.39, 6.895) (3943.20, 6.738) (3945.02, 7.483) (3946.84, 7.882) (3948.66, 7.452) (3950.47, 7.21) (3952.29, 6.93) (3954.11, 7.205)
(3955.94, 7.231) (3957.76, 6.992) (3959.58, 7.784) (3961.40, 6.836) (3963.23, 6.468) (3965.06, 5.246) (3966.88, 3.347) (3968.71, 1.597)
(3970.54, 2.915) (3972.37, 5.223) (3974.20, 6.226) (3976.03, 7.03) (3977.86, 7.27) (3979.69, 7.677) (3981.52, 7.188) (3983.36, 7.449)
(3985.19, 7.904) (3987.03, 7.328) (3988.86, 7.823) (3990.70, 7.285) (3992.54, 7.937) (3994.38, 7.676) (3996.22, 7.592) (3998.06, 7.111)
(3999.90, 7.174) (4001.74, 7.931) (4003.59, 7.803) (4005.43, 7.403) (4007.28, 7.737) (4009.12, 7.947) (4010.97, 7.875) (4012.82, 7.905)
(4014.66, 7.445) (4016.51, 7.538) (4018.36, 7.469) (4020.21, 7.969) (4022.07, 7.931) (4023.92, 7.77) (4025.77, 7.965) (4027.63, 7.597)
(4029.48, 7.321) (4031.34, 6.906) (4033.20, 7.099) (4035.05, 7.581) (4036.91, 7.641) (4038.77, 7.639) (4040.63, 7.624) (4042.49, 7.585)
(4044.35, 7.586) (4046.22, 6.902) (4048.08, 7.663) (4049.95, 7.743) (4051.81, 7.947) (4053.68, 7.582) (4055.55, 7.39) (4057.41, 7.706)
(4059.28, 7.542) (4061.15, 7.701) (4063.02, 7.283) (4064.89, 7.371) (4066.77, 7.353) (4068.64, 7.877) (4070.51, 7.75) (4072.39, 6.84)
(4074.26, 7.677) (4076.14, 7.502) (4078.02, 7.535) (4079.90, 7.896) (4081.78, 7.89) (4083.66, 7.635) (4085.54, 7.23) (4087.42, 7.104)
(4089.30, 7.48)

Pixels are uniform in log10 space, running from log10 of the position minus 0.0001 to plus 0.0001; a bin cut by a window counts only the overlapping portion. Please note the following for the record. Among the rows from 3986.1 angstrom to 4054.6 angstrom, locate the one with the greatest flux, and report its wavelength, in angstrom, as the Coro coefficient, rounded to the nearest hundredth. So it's 4020.21 angstrom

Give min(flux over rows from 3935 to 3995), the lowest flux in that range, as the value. 1.597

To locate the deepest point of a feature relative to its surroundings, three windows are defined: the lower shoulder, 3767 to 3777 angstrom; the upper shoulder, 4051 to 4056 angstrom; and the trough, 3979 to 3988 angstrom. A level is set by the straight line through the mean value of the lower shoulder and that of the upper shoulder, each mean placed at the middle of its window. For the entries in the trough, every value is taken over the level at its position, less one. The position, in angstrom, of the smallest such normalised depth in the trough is 3981.52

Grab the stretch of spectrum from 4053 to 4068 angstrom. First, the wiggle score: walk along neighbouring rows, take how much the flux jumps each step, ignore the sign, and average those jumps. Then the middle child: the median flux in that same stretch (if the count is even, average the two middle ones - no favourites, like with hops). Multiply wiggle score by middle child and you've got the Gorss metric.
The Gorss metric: 1.4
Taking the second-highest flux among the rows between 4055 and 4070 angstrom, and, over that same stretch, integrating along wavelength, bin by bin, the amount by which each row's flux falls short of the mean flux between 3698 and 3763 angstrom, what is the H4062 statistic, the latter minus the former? -31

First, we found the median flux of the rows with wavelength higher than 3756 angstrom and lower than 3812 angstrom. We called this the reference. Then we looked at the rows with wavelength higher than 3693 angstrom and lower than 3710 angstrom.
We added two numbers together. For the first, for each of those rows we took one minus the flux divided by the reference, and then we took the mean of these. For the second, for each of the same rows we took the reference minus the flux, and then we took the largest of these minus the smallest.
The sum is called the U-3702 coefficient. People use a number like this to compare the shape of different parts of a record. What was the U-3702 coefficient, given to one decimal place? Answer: 1.7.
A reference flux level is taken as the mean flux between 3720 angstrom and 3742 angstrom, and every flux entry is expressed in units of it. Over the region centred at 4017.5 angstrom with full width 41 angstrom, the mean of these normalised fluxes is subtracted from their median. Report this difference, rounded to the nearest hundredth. 0.00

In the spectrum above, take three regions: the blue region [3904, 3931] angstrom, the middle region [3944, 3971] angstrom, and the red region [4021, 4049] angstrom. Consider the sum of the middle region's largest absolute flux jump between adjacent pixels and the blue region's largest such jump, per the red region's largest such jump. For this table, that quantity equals 3.9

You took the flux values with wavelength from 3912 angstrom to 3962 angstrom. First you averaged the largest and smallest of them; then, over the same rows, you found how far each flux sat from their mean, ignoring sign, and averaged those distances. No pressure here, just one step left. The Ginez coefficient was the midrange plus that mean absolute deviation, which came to 5.7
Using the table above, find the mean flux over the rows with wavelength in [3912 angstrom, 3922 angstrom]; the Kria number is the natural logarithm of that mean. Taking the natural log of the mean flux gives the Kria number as 1.98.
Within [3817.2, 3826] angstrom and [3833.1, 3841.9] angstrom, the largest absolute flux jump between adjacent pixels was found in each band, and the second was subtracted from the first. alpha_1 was -1.0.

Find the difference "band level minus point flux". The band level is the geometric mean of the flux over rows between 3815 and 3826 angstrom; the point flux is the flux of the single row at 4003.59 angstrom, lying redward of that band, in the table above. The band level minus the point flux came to -0.9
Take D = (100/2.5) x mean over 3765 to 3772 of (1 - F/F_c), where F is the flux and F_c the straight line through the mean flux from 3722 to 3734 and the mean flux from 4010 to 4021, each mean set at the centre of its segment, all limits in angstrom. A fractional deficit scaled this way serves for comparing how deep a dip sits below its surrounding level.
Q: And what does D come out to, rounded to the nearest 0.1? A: 2.4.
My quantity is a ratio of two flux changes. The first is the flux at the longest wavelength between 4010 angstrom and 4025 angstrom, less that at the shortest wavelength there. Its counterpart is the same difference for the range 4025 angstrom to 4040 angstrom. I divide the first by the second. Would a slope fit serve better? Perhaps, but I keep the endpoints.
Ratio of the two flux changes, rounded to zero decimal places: 0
